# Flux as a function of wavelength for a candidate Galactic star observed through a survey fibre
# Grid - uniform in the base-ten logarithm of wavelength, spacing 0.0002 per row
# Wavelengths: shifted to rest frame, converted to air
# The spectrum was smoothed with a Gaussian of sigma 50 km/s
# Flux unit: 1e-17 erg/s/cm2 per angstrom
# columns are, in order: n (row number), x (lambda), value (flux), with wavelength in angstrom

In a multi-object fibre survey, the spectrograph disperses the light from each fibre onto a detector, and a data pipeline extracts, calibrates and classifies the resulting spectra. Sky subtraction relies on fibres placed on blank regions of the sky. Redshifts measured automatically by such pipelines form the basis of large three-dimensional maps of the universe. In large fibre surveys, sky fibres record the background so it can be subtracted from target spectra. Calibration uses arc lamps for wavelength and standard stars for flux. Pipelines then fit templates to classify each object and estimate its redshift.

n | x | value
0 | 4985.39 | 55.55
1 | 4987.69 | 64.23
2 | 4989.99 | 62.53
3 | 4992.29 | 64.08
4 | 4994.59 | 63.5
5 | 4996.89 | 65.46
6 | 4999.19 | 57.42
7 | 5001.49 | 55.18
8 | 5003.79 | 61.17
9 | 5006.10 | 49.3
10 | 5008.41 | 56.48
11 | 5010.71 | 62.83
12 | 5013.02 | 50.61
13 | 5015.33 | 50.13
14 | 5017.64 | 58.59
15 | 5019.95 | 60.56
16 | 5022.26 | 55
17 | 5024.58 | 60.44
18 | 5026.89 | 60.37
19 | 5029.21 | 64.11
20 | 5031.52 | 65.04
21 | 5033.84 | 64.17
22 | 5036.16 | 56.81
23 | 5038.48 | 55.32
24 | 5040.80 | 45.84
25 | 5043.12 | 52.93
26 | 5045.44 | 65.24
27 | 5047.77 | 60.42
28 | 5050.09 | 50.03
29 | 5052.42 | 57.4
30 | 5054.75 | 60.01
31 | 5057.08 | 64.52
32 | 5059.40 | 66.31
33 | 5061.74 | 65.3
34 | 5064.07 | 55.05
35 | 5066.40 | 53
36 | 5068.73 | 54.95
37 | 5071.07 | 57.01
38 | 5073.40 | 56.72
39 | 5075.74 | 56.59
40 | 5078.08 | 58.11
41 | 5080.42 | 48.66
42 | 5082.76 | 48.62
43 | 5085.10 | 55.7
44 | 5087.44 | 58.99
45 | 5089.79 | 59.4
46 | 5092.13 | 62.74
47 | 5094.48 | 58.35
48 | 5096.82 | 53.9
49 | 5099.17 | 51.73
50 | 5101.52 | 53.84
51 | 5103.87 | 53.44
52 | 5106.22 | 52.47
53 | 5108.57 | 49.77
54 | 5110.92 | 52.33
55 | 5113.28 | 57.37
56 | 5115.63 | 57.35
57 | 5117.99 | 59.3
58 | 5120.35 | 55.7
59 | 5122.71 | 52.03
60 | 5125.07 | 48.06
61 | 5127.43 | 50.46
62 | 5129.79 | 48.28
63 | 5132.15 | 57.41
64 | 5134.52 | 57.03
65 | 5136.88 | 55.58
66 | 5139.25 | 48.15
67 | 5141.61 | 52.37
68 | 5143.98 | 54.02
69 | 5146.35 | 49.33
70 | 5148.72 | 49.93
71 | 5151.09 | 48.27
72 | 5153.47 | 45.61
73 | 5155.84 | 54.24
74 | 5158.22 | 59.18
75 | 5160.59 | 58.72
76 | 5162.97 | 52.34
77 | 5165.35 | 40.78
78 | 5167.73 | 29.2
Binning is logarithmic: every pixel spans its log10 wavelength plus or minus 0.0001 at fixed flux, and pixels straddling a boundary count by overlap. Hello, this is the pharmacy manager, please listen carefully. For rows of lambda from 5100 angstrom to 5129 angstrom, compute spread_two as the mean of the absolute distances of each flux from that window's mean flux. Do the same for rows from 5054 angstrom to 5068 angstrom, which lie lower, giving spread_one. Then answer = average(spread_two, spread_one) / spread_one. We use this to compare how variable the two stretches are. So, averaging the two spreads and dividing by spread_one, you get 0.79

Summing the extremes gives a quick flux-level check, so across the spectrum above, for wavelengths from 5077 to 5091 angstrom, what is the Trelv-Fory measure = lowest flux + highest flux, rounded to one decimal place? 108.0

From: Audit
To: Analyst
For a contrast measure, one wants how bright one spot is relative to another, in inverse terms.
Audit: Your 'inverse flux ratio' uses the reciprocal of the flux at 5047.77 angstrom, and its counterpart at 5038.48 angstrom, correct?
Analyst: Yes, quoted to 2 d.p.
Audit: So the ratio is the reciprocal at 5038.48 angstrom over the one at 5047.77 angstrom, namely 1.09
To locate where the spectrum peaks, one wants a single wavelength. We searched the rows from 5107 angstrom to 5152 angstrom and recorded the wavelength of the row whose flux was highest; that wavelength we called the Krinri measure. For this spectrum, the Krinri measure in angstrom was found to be 5117.99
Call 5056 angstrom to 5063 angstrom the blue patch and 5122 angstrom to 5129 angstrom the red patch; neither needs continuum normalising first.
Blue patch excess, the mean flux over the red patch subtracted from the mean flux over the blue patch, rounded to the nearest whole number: 15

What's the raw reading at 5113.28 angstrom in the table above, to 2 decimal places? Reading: 57.37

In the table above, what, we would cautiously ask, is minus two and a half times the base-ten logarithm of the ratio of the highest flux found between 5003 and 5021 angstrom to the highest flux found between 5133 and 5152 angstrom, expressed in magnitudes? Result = -0.105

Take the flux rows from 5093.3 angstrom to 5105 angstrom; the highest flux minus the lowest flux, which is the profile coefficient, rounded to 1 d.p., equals 6.6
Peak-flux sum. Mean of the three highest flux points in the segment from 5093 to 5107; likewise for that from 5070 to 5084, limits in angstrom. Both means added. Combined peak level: 113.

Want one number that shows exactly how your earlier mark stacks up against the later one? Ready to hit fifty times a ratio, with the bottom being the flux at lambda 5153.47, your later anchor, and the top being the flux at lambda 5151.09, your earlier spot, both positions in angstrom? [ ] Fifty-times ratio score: 53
